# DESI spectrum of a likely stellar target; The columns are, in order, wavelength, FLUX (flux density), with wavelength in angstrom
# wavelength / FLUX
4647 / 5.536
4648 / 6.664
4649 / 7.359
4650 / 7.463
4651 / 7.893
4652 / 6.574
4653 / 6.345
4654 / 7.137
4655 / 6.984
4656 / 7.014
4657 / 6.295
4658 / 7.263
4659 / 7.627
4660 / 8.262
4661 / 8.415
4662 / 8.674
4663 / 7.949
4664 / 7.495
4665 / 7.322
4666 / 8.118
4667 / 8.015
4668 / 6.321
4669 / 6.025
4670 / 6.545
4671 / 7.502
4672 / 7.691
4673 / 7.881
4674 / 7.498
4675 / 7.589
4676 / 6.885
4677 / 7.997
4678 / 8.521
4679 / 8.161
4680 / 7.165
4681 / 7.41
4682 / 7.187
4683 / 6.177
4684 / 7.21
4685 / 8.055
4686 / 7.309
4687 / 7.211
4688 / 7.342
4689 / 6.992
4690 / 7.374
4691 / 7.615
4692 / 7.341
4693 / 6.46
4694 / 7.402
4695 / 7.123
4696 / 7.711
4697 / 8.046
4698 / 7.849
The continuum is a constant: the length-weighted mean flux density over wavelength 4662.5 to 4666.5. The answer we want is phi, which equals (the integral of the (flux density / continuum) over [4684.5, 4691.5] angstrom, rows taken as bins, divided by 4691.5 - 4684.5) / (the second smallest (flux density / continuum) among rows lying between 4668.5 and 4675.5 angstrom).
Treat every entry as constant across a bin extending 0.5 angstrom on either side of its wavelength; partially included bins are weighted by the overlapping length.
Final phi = 1.13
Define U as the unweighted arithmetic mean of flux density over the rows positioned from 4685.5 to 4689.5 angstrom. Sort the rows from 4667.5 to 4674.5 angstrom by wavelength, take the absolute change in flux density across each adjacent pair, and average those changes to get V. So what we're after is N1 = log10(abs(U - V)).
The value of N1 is 0.83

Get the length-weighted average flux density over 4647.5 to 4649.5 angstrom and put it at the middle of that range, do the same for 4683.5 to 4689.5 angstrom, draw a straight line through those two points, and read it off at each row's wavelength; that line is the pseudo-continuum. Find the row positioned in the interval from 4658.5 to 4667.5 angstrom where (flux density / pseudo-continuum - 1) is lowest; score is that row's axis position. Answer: 4665 angstrom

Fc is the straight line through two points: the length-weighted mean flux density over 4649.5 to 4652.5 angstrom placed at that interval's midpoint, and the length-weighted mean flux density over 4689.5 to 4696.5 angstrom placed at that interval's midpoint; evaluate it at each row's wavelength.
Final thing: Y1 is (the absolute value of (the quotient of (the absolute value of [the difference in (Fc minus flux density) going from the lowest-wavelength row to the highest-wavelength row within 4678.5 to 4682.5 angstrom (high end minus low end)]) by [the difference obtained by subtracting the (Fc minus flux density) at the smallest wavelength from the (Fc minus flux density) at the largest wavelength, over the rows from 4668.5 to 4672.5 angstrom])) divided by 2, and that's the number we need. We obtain 0.292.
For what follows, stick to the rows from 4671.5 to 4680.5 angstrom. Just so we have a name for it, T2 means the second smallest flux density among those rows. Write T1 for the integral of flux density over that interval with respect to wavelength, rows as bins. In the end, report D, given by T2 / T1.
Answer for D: 0.103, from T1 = 69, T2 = 7.165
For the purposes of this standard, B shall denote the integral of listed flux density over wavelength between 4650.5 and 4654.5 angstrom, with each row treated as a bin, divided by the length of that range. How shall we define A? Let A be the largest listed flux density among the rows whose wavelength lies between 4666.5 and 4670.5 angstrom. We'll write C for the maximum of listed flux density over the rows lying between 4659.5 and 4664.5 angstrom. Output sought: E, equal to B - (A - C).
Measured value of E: 7.6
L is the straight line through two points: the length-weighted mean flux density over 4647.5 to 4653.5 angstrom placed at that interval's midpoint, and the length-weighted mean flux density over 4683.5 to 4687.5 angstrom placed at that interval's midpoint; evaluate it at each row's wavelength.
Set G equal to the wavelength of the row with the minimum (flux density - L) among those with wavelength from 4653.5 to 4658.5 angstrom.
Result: 4657 angstrom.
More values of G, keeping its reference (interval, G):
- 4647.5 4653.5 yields 4653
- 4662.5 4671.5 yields 4669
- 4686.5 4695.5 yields 4693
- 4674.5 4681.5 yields 4676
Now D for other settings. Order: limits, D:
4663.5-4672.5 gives 0.097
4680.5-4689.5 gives 0.108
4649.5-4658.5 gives 0.101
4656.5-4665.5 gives 0.105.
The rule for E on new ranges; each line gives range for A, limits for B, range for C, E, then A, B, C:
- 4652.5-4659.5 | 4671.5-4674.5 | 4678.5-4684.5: 8.2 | 7.627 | 7.7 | 8.161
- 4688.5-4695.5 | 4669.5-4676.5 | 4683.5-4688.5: 7.8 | 7.615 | 7.4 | 8.055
